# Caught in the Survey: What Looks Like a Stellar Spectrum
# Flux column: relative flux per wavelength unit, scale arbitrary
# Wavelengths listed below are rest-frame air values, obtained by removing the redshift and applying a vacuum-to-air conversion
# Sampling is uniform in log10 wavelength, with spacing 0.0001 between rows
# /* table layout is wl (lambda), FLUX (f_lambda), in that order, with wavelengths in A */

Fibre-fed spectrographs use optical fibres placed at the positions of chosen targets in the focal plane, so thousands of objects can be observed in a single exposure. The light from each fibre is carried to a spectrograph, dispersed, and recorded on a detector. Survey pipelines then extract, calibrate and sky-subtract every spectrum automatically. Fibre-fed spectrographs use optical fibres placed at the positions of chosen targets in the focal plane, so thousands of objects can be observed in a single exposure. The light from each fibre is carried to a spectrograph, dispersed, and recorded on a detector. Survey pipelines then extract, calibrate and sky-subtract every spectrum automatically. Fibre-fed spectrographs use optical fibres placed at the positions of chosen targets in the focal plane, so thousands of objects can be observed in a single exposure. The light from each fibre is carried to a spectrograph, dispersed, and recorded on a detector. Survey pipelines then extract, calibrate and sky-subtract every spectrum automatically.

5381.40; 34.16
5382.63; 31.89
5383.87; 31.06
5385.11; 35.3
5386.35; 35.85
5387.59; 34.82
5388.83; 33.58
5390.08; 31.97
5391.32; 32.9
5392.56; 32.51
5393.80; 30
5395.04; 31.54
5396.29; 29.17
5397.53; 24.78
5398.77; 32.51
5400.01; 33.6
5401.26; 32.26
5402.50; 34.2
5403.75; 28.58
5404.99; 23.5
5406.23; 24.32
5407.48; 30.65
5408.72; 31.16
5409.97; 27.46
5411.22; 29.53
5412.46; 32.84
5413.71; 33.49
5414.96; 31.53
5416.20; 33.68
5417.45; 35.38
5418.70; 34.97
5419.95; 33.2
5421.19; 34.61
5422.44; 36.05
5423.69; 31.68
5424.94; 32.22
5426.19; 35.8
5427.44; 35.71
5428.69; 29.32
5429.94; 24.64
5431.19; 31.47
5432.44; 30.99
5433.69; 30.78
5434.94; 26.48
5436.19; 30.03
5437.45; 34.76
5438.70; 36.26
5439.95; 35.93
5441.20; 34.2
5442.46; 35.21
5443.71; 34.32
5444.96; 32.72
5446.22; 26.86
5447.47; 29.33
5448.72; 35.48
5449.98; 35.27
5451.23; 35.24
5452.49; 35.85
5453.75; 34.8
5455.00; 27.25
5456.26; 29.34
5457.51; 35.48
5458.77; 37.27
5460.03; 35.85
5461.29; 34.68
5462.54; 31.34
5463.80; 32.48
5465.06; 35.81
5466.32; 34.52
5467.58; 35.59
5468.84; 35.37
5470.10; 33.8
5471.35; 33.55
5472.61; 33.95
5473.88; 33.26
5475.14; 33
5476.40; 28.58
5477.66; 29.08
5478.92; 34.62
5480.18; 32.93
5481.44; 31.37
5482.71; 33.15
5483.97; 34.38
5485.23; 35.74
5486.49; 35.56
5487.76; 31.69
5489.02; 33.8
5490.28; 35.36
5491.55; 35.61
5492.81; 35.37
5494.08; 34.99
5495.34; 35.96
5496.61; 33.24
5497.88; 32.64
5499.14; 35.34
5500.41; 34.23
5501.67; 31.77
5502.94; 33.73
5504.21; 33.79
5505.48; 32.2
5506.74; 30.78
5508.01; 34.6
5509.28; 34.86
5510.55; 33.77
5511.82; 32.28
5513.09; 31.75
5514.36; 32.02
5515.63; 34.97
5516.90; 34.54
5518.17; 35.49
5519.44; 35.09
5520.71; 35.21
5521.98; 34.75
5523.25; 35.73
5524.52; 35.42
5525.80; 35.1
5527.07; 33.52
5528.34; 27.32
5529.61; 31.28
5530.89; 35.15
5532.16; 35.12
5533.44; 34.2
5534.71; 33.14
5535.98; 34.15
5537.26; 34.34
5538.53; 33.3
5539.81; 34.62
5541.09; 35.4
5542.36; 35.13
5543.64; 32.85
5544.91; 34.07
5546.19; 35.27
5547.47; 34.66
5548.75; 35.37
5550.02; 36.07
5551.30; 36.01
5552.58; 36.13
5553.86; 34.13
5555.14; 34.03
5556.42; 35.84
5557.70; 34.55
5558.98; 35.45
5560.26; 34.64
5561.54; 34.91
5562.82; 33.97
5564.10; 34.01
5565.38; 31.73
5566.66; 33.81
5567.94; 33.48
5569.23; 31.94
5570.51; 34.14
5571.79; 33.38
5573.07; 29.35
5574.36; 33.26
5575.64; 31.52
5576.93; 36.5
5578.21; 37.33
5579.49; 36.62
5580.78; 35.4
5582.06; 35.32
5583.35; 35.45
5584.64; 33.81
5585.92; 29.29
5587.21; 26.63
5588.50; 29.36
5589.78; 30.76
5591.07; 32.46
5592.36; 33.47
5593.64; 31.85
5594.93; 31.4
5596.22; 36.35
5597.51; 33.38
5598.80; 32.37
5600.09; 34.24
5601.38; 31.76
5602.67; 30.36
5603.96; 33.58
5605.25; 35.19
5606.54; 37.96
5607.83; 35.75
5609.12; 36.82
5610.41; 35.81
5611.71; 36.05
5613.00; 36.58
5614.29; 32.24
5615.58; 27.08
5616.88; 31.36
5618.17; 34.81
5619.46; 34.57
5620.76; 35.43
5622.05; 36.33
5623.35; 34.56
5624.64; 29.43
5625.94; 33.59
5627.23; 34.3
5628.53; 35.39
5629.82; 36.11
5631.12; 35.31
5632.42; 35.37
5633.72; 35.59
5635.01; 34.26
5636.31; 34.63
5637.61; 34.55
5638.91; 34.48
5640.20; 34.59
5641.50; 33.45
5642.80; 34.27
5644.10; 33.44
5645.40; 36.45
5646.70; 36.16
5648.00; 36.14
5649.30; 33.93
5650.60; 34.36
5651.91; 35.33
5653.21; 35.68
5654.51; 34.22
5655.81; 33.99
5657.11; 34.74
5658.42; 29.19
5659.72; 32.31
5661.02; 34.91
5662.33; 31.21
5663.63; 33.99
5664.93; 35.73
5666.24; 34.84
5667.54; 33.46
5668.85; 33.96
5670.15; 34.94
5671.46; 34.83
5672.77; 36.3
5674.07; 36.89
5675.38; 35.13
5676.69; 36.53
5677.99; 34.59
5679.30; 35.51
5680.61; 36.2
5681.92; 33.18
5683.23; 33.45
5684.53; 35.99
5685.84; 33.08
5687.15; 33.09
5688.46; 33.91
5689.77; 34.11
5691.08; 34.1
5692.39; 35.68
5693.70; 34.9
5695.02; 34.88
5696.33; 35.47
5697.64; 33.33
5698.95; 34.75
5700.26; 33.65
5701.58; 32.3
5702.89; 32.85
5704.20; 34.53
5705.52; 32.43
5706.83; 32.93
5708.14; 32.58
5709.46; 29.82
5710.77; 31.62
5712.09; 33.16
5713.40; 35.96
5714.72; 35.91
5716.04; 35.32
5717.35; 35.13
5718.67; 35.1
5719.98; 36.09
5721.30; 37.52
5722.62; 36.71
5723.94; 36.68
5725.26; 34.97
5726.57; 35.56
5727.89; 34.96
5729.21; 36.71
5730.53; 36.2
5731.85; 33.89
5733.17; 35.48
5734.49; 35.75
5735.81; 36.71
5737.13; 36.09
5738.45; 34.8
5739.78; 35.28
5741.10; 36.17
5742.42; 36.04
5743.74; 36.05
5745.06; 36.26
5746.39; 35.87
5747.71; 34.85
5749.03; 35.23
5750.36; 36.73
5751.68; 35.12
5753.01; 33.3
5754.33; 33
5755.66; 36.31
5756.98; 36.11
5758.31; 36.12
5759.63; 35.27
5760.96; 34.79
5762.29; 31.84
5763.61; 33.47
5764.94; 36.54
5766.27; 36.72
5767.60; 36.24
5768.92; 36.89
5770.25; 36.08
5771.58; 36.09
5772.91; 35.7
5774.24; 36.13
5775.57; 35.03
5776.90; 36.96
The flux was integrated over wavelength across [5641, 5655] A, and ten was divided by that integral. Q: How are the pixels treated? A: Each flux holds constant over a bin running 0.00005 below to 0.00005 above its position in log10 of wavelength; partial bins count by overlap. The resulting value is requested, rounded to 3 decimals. 0.020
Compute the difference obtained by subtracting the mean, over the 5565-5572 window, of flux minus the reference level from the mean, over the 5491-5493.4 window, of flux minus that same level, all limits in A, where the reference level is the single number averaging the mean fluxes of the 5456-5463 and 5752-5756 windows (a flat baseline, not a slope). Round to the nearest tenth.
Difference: 2.4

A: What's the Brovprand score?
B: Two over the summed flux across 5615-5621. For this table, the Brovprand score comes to 0.0123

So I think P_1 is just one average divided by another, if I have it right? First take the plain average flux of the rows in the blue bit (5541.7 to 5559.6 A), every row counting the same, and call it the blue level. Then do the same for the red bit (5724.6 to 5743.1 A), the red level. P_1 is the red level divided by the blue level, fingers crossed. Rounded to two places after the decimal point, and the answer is 1.02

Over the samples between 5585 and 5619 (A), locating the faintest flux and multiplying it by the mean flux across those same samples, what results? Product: 878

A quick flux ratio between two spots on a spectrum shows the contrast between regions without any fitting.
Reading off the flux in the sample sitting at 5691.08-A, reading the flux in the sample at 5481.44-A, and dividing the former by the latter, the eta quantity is 1.09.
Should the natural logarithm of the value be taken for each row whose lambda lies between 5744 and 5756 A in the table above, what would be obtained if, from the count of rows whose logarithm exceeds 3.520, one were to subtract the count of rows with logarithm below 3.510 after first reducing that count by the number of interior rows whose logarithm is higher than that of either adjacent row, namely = 6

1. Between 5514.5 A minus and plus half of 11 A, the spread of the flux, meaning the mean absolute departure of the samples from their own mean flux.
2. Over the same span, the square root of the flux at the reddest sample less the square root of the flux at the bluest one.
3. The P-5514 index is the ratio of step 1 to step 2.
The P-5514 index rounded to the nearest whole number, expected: 64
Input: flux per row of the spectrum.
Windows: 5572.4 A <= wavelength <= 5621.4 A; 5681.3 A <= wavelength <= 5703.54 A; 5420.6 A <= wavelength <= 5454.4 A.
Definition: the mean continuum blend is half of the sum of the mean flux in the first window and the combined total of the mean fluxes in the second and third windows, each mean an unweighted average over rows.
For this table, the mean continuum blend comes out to 50.2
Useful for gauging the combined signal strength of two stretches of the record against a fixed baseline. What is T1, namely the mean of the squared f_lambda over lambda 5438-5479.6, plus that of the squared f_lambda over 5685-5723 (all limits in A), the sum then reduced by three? 2298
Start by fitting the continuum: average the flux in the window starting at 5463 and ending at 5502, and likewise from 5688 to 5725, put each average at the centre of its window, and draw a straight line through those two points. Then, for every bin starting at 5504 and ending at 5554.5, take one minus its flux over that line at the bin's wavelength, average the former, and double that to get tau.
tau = -0.01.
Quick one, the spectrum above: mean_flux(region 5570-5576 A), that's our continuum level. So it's 32.3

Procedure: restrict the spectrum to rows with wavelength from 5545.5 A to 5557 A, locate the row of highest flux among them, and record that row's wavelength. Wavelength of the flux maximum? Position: 5552.58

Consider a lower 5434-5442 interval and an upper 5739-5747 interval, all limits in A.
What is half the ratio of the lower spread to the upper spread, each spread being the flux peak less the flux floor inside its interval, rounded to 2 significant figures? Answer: 5.0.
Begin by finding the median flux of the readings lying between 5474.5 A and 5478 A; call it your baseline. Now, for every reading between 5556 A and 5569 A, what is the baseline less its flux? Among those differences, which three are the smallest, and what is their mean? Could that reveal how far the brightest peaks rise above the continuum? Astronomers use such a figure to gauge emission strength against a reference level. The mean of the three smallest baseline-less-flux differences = -6.3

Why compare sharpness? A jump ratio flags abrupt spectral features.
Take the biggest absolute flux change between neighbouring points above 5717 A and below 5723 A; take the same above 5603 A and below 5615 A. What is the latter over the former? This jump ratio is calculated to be 3.0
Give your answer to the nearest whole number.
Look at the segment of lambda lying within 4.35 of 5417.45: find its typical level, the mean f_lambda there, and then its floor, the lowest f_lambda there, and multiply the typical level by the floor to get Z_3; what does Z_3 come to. 1067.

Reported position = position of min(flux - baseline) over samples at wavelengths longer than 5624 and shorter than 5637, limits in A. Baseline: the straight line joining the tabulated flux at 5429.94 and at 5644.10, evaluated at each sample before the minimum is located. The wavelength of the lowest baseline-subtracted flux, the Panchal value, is 5624.64 A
